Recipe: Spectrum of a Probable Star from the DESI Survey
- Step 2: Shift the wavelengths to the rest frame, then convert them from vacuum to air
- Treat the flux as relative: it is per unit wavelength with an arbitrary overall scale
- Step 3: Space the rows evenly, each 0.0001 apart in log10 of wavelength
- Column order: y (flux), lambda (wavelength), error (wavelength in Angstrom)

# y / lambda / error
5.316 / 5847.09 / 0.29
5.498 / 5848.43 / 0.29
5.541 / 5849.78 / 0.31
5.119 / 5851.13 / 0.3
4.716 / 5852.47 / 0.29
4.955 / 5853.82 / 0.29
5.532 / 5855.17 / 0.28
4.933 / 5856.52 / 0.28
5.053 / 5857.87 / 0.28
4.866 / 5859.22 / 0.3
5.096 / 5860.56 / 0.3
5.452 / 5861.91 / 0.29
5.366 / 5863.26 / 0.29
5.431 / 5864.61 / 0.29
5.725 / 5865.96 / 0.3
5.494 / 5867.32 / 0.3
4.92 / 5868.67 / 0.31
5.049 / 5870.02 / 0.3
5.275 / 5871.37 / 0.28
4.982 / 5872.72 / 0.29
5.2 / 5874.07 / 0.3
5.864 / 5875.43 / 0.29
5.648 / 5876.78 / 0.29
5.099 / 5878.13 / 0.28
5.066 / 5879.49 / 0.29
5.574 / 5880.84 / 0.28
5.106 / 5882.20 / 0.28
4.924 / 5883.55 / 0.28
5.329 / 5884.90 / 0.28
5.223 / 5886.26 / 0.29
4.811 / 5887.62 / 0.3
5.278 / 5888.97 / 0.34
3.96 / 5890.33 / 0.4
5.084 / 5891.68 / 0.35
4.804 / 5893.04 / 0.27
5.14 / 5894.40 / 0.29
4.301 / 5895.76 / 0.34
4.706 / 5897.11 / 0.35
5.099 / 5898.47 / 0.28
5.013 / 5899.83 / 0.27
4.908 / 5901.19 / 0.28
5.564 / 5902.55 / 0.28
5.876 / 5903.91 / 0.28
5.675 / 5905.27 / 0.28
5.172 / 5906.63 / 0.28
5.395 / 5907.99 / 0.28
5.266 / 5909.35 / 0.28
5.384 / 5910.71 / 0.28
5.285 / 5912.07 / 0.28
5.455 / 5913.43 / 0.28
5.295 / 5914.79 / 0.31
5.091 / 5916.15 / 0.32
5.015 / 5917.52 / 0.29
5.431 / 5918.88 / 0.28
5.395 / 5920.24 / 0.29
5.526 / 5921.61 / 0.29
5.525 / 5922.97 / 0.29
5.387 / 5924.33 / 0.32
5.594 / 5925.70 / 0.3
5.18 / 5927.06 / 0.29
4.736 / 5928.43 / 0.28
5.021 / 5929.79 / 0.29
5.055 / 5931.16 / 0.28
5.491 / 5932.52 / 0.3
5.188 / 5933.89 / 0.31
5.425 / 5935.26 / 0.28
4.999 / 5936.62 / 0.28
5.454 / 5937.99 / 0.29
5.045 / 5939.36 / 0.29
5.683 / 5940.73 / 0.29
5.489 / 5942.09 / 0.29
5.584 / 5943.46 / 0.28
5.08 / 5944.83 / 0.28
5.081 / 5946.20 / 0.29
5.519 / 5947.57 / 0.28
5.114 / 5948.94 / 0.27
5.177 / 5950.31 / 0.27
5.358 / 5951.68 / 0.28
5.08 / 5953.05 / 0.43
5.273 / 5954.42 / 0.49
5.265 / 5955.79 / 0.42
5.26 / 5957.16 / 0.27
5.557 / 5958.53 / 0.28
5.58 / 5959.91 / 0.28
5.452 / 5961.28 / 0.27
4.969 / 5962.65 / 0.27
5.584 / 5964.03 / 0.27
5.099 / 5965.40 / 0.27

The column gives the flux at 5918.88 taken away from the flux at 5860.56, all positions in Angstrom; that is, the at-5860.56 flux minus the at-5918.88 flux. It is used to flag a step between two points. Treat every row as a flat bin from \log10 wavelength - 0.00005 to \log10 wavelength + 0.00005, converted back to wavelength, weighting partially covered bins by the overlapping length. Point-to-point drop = -0.3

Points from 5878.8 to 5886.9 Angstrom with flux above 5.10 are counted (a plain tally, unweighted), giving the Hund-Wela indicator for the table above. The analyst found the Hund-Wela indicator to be 4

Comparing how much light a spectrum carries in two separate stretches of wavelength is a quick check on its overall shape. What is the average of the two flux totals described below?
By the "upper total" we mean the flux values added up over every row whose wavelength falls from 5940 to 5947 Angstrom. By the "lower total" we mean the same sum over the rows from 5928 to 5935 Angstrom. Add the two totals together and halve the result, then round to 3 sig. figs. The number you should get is 26.2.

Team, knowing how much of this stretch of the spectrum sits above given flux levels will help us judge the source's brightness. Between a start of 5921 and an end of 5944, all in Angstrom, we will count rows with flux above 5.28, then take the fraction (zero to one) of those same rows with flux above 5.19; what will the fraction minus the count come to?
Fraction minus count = -9.4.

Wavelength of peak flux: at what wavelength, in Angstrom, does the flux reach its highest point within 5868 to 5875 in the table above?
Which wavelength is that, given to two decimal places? 5871.37 Angstrom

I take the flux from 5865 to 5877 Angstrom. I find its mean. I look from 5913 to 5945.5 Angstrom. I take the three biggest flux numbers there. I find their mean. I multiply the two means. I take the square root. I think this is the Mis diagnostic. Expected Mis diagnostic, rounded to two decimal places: 5.48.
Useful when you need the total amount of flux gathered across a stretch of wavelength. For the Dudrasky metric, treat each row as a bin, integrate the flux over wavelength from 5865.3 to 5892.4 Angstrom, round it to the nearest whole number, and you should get 140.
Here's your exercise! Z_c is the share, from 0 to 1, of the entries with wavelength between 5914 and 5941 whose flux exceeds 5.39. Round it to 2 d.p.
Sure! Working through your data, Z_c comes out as 0.45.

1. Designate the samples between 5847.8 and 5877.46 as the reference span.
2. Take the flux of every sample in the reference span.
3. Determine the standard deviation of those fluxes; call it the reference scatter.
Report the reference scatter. 0.31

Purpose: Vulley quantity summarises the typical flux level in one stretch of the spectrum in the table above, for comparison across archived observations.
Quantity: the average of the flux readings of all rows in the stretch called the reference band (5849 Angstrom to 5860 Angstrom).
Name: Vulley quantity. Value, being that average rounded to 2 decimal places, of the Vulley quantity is 5.09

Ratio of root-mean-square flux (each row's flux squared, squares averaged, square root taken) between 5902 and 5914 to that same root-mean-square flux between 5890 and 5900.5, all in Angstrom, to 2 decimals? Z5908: 1.14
